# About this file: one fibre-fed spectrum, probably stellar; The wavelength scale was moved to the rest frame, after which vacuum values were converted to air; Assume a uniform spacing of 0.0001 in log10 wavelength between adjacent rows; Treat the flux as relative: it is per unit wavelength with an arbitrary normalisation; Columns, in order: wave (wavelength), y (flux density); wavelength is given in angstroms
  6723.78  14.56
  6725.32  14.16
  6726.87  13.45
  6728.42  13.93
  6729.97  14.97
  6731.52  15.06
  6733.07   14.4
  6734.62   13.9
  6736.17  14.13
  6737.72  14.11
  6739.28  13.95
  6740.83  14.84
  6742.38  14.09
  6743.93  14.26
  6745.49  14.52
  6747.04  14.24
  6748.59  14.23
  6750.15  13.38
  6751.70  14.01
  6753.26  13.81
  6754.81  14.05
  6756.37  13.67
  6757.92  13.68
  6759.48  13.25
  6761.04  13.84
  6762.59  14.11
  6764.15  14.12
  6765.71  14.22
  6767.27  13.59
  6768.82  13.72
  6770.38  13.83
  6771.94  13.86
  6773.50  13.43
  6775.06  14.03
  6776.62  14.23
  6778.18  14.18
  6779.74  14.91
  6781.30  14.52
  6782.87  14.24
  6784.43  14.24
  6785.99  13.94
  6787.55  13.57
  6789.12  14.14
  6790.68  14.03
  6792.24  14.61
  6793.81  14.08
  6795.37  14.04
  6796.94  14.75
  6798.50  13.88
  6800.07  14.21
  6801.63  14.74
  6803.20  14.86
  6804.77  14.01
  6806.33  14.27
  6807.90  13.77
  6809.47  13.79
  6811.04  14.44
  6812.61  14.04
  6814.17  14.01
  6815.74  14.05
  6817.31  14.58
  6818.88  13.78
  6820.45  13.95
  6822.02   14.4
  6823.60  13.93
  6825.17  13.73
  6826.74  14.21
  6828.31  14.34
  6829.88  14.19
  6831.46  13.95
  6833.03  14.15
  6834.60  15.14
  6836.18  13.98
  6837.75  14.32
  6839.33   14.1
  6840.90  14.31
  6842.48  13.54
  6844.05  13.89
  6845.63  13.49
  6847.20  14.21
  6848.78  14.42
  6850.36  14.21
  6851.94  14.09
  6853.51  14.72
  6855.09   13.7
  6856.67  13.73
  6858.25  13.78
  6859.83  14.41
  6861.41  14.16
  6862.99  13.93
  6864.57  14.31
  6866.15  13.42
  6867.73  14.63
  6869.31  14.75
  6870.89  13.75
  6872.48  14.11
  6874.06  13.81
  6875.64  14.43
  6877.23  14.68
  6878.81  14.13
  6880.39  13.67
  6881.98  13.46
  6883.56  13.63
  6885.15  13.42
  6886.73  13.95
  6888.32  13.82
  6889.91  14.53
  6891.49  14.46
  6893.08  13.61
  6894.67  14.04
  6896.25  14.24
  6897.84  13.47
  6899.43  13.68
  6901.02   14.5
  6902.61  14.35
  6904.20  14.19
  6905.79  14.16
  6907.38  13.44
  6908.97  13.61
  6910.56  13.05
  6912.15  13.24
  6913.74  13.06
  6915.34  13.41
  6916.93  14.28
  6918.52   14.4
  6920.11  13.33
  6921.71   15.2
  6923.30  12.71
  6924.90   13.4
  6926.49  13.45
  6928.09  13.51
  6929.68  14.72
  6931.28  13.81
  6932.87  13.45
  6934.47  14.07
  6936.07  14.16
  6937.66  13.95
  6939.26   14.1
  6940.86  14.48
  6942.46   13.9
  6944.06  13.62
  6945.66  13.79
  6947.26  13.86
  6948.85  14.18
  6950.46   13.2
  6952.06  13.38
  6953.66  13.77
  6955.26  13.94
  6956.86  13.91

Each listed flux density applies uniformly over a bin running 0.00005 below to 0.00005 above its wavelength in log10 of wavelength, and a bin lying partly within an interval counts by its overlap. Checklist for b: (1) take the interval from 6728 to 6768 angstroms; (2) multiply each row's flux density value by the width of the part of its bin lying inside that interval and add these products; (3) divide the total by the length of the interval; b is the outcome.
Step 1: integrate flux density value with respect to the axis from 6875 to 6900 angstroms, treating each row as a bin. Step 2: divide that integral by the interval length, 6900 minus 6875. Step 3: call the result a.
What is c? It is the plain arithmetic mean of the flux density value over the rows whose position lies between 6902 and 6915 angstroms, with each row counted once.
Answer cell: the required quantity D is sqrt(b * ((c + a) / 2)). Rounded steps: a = 13.95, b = 14.1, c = 13.6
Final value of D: 13.9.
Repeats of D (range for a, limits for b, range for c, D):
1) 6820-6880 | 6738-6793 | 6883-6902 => 14.0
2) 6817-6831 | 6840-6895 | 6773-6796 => 14.1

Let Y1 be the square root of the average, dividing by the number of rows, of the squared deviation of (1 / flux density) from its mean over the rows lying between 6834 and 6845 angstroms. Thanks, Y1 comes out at 0.0022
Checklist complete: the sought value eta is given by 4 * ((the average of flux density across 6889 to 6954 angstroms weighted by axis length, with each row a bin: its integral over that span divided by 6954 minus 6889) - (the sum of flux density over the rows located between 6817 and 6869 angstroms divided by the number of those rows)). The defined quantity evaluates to -1.1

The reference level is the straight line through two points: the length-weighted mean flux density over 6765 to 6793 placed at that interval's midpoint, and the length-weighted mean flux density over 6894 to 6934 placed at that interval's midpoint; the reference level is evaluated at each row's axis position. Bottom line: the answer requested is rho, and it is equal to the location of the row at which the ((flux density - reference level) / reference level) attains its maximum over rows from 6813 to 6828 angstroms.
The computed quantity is 6817.31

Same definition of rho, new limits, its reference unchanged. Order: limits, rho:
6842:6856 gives 6853.51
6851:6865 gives 6853.51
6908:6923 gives 6921.71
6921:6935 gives 6921.71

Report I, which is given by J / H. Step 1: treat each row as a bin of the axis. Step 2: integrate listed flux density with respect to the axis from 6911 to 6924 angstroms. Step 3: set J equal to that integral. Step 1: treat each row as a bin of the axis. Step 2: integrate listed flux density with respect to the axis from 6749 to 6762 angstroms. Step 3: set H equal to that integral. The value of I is 1.00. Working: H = 179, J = 178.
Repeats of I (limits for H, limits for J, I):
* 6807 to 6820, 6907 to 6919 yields 0.89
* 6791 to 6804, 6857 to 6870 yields 0.98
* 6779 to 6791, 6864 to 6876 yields 1.00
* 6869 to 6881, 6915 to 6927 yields 0.98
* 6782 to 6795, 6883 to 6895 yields 0.91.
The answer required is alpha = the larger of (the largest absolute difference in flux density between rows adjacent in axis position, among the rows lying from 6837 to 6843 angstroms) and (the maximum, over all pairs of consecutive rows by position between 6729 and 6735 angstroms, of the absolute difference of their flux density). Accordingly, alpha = 0.77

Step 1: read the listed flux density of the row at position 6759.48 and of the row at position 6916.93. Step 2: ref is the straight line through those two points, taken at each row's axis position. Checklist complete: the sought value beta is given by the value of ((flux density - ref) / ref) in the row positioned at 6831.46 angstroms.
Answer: 0.017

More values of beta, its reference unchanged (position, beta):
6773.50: 0.007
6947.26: -0.043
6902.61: 0.012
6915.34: -0.060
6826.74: 0.038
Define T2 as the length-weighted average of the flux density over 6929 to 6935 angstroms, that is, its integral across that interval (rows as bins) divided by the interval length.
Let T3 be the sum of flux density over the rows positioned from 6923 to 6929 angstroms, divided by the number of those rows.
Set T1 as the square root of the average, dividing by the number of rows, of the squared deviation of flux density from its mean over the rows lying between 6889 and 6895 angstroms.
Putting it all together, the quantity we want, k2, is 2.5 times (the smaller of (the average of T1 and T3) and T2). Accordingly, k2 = 17.0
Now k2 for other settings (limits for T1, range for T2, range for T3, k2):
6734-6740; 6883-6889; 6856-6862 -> 17.6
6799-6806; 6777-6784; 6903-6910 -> 17.8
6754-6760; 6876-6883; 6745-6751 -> 18.0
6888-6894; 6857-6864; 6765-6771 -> 17.8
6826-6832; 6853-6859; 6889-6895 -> 17.9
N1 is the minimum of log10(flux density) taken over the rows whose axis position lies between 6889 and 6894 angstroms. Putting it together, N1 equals 1.13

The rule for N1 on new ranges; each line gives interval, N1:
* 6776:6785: 1.15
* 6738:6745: 1.14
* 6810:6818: 1.15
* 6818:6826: 1.14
